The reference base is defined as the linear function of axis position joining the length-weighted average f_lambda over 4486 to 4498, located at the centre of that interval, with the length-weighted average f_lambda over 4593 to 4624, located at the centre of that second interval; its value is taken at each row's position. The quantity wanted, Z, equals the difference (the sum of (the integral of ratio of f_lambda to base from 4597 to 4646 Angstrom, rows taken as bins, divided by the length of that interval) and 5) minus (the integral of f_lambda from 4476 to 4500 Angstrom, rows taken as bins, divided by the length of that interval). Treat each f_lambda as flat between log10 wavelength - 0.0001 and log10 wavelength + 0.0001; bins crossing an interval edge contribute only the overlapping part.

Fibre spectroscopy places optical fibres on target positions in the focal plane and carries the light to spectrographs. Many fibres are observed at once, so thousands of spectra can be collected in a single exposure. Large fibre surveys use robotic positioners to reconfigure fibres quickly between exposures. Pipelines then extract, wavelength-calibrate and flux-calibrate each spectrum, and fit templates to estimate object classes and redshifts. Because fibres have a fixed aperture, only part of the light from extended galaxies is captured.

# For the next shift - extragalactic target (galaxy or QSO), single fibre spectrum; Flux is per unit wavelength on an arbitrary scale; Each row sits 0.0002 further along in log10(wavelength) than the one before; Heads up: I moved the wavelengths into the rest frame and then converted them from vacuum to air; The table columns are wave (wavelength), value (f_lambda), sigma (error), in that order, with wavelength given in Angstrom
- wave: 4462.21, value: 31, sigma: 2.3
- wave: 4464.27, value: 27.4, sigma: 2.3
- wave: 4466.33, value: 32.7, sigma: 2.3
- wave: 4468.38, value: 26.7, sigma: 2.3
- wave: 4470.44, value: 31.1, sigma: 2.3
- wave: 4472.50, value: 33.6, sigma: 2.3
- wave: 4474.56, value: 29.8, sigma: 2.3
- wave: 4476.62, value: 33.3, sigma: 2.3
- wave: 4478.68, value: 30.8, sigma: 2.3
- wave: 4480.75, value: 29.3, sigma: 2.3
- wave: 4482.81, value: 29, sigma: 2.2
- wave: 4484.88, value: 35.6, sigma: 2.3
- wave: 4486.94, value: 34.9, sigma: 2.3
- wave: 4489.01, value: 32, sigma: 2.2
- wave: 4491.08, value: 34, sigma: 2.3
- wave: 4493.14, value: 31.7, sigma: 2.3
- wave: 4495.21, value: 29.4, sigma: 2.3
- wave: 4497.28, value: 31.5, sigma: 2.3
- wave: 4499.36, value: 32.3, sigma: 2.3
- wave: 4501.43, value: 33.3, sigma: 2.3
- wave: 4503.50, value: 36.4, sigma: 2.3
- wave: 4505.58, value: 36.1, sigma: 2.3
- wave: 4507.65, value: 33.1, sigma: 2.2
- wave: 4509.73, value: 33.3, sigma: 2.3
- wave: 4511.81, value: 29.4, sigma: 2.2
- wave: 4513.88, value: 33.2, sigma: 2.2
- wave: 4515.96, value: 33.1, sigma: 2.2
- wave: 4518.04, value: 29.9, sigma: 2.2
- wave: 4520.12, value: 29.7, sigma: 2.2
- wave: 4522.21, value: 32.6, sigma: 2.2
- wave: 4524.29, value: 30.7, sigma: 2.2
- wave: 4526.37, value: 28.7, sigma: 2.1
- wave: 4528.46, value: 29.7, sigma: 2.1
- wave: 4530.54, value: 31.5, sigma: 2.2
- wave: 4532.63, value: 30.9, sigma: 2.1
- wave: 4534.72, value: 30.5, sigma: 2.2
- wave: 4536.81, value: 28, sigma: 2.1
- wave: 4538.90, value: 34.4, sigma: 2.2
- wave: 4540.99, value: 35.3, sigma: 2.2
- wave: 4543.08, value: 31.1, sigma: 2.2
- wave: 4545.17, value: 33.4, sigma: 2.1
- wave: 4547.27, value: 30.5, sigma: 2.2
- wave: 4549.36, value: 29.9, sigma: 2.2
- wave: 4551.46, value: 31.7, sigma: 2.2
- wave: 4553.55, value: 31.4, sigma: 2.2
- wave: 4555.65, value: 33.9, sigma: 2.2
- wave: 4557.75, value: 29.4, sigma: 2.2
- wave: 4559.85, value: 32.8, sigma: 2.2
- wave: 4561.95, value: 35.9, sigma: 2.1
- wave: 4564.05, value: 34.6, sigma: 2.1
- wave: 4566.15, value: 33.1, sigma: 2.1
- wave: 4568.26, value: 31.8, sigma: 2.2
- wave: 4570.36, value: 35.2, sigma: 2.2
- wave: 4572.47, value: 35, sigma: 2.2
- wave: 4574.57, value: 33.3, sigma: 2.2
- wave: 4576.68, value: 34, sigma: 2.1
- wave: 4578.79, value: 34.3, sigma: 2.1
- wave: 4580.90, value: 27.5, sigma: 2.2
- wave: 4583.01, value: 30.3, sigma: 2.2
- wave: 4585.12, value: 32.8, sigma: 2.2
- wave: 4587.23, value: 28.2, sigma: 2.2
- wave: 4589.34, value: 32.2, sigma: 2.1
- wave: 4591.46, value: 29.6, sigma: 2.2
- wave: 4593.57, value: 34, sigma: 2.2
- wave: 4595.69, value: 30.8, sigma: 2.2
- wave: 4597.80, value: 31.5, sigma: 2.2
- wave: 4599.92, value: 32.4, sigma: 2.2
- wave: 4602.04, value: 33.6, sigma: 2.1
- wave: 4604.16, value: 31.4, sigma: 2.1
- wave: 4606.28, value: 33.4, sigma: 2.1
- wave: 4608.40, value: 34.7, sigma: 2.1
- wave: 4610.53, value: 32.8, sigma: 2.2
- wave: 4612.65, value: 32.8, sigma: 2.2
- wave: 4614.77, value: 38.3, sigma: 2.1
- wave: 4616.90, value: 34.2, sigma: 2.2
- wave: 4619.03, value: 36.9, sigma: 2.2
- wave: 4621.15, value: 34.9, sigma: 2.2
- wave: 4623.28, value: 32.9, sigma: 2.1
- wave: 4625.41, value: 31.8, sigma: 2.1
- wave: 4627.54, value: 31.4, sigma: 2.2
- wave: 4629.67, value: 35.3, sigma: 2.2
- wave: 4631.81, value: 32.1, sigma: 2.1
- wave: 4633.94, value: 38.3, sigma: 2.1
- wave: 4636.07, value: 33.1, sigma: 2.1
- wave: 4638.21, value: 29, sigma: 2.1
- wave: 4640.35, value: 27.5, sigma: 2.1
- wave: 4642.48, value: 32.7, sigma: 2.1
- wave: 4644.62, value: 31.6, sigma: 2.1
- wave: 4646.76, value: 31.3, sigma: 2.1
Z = -26.0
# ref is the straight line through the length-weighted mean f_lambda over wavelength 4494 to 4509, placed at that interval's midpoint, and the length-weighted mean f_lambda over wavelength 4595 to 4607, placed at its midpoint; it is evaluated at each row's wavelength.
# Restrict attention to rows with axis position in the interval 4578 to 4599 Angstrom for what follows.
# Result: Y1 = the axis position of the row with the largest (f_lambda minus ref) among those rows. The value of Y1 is 4578.79 Angstrom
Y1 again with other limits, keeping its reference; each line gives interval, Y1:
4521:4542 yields 4540.99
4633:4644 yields 4633.94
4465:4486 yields 4484.88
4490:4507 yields 4503.50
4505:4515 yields 4505.58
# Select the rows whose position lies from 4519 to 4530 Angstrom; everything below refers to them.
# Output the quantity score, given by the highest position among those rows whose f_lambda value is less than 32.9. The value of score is 4528.46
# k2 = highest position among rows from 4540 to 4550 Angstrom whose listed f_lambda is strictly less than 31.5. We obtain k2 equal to 4549.36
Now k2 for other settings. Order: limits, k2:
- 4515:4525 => 4524.29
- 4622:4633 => 4627.54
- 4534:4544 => 4543.08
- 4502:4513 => 4511.81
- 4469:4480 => 4478.68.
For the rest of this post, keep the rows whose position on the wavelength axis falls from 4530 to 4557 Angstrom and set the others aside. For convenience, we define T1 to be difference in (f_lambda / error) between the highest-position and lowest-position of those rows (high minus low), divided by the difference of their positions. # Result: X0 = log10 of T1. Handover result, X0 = -1.36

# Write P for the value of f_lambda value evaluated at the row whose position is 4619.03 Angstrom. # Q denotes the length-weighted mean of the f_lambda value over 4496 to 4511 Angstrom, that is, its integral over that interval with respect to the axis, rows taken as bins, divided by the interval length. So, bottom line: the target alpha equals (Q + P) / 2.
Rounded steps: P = 36.9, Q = 33.6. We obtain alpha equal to 35.2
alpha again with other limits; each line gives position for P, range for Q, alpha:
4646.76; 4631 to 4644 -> 31.7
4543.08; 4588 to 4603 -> 31.5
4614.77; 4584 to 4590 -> 34.7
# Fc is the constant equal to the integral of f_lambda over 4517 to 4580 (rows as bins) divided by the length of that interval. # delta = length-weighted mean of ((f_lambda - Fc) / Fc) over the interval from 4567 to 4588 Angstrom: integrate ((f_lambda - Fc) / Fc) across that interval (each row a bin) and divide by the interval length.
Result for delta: 0.006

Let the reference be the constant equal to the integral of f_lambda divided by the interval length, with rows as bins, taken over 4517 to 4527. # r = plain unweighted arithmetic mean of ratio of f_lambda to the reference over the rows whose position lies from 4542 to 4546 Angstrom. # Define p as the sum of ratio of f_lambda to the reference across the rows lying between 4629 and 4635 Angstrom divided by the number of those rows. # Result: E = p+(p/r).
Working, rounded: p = 1.16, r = 1.06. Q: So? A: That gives 2.25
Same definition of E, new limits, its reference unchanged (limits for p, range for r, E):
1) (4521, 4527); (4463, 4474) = 2.02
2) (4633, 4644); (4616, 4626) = 2.00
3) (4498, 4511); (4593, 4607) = 2.17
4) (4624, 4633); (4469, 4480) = 2.10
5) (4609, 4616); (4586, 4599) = 2.26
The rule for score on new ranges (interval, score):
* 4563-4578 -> 4568.26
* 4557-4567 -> 4559.85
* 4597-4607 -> 4604.16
